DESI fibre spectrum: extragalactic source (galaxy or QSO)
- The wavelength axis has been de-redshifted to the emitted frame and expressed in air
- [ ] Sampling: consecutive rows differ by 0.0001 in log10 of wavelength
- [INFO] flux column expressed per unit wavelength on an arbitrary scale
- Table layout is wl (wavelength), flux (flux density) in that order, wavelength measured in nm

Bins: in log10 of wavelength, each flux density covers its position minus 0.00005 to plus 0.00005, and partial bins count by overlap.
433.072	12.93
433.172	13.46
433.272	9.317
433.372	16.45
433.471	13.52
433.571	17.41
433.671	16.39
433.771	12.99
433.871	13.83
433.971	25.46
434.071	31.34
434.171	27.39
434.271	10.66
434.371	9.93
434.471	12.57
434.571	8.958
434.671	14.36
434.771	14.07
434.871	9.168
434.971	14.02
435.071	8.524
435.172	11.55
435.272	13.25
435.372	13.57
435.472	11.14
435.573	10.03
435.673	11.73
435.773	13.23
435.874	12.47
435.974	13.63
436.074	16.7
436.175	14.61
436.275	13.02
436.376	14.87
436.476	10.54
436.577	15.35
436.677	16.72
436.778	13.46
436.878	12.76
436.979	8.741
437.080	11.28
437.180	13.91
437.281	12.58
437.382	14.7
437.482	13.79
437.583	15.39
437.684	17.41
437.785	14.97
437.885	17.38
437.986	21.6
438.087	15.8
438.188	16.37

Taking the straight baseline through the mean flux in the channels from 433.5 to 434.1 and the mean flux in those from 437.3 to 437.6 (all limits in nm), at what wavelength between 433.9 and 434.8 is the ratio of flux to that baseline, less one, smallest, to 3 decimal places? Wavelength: 434.571 nm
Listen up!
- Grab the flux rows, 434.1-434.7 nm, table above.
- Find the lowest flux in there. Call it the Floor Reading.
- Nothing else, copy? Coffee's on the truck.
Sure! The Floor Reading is 8.958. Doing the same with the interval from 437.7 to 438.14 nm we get 14.97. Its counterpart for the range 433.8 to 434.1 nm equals 13.83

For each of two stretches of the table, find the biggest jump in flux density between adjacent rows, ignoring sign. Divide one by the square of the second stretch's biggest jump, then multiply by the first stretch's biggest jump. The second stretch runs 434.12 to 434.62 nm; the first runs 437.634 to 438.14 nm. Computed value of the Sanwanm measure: 0.021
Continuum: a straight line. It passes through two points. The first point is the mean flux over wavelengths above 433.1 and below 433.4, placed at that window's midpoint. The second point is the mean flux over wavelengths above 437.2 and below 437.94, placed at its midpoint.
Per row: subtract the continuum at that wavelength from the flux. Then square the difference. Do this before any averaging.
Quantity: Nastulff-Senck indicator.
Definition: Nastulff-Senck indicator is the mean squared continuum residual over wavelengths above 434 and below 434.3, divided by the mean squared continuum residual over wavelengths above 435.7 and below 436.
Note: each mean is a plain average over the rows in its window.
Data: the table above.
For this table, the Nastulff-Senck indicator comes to 100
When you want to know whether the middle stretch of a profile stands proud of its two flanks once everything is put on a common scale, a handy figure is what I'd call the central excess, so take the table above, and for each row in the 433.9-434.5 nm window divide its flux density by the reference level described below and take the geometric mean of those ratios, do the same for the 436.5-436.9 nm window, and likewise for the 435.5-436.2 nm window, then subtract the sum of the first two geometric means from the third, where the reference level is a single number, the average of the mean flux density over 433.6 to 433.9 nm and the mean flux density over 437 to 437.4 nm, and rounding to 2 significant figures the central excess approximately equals -1.4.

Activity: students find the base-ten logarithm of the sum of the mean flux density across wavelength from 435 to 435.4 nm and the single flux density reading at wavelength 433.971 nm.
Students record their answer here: 1.57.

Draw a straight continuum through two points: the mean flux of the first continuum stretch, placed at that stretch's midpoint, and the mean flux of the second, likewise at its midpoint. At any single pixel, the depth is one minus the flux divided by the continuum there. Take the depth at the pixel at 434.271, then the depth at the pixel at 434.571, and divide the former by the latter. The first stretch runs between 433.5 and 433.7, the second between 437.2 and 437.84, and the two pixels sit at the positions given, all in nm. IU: 0.78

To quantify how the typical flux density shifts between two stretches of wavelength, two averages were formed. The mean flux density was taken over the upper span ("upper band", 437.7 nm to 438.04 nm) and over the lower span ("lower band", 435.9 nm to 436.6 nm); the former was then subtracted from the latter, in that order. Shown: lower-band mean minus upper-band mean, -4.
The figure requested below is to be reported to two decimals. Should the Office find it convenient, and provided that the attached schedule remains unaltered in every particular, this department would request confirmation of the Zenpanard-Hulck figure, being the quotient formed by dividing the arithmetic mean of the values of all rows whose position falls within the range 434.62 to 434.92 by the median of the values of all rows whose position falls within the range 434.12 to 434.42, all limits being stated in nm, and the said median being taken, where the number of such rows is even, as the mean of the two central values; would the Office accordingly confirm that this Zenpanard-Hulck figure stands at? 1.18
